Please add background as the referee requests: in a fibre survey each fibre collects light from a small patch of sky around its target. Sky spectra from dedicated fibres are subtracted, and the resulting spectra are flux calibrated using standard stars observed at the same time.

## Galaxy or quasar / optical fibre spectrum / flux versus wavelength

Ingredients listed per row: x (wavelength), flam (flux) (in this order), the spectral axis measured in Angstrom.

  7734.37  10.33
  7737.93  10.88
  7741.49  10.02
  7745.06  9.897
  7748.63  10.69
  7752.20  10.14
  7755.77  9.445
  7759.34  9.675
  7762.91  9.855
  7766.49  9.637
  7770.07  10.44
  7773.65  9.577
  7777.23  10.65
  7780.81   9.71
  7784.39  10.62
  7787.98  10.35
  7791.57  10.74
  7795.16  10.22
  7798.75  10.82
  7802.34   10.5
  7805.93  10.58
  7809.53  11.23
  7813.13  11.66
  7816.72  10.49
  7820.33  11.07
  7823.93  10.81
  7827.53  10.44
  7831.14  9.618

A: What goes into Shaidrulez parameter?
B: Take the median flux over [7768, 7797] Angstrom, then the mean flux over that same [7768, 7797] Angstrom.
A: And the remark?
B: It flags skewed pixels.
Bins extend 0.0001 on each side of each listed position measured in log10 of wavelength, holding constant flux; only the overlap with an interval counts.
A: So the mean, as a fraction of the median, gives 0.99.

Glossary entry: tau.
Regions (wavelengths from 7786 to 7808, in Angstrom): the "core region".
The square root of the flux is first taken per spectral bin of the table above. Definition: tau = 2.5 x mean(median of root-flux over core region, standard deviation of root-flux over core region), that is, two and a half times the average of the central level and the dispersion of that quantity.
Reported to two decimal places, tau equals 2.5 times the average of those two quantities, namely 4.10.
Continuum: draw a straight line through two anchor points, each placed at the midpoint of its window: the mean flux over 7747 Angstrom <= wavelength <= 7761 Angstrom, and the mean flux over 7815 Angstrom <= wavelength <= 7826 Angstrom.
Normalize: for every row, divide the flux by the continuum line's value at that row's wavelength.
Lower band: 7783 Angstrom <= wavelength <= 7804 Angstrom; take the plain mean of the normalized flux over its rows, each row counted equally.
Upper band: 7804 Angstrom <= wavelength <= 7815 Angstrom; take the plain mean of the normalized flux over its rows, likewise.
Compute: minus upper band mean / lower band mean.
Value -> -1.039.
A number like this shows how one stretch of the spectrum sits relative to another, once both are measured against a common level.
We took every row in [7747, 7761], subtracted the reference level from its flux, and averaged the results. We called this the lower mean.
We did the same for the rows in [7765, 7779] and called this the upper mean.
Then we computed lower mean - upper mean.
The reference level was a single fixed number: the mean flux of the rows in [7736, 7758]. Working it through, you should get -0.1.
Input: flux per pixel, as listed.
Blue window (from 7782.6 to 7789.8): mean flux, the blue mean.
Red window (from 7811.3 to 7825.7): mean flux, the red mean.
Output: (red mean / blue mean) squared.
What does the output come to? 1.10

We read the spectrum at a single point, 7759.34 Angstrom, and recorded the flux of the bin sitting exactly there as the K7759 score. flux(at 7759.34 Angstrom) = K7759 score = 9.675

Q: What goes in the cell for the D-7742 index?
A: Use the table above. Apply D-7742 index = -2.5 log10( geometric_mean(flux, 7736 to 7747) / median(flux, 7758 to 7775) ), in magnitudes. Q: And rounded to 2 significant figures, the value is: -0.063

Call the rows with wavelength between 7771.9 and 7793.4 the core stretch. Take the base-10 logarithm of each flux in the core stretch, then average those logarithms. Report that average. 1.011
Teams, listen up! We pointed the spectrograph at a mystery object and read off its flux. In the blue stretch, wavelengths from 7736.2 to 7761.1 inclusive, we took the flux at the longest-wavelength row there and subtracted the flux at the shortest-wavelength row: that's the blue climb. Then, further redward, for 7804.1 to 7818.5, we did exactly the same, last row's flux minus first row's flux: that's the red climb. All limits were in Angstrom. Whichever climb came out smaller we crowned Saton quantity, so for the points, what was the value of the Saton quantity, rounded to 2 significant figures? -1.2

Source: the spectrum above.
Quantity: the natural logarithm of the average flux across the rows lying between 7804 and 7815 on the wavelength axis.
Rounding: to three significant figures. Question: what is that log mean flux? 2.41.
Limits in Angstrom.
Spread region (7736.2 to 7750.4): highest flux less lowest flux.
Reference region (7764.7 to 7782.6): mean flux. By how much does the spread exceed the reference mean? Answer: -9.02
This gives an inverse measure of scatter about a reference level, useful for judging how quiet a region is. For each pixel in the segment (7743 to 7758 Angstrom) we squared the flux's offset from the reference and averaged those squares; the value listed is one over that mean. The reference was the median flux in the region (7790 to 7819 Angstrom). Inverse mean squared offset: 1.7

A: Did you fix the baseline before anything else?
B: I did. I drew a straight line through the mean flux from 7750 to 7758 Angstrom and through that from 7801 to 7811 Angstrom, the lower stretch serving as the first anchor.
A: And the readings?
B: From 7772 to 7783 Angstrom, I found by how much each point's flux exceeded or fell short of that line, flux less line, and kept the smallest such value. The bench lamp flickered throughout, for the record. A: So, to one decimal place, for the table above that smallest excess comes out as -0.6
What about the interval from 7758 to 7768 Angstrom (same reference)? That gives -0.4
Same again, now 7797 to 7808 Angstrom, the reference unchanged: -0.2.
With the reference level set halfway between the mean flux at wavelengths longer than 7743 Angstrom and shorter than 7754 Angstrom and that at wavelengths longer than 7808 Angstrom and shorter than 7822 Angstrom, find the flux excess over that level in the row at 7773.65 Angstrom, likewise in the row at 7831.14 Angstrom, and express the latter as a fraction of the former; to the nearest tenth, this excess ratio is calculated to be 1.0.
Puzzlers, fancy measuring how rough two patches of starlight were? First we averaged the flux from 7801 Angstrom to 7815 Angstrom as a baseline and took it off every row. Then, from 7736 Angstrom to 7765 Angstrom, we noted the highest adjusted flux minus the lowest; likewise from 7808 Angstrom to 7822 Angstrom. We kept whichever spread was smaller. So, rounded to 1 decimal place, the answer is 1.2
